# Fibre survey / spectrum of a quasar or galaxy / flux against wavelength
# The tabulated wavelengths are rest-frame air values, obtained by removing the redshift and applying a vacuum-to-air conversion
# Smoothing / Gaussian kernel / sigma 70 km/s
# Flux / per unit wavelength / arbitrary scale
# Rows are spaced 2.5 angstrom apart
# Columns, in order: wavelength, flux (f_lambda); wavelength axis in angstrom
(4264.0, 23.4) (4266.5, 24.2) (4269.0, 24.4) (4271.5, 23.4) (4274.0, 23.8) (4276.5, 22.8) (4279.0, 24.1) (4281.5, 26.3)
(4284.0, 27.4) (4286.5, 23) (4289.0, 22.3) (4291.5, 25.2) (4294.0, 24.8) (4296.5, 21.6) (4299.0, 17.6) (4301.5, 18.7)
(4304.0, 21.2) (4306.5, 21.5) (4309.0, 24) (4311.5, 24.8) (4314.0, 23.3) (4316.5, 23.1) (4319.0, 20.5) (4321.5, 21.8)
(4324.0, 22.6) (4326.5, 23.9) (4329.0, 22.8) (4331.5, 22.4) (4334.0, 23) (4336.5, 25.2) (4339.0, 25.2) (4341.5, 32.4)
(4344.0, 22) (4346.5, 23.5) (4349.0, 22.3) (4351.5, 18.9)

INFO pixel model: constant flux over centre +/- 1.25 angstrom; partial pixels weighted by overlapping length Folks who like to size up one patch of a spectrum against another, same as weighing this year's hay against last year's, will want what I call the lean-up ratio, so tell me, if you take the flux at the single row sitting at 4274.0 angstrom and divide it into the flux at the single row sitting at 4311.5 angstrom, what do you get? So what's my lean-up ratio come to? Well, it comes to 1.04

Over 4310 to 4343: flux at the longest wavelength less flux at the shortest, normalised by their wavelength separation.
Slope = 0.253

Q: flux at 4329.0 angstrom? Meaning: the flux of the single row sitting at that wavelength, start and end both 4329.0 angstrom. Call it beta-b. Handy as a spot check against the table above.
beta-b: 22.8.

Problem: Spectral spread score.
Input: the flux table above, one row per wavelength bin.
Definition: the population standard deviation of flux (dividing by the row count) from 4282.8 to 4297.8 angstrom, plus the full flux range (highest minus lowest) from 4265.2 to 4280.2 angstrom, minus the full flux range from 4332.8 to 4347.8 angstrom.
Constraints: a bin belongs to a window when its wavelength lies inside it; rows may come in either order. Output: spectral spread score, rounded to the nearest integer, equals -7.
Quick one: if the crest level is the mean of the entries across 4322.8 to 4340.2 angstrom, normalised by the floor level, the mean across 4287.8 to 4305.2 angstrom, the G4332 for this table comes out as 1.09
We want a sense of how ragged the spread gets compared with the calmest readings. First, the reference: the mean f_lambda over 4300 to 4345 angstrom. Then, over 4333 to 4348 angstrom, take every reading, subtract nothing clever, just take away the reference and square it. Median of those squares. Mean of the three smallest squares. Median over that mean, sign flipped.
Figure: -5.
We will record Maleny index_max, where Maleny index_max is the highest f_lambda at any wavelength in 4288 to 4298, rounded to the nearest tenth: 25.2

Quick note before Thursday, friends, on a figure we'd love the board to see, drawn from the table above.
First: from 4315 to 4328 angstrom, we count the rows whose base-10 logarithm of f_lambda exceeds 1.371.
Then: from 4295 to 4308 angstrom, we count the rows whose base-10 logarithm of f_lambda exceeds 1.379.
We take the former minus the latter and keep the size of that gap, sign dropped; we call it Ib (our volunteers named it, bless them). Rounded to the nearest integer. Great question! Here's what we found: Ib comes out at 1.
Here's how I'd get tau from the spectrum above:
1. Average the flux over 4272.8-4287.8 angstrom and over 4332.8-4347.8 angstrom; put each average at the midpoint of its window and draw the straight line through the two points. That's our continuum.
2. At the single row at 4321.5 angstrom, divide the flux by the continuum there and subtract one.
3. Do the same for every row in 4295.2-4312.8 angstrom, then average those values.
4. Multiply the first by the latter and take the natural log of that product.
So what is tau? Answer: -4.0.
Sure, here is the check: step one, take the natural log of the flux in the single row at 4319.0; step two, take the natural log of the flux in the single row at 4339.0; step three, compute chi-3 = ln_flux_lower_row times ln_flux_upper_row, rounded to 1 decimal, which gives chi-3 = 9.7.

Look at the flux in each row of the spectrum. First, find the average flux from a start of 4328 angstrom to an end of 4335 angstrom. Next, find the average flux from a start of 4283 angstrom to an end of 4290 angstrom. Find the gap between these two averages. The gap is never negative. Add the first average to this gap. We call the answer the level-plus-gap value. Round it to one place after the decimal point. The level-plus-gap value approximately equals 24.2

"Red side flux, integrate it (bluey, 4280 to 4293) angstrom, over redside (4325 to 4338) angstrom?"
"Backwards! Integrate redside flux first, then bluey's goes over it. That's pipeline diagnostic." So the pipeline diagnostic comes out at 1.06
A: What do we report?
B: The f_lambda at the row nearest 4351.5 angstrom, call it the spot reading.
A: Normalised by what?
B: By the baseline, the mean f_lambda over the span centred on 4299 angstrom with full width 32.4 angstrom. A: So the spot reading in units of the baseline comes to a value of 0.83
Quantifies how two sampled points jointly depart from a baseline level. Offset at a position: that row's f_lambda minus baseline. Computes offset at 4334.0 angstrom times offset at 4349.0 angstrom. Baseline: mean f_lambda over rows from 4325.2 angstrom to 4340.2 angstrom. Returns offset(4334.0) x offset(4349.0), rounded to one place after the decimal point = 1.1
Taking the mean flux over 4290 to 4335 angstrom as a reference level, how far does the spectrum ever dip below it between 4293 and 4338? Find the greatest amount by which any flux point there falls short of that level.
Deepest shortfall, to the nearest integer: 5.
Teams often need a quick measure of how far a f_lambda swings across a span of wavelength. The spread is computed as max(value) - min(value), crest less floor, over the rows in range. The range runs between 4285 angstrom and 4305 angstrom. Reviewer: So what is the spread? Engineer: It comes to 8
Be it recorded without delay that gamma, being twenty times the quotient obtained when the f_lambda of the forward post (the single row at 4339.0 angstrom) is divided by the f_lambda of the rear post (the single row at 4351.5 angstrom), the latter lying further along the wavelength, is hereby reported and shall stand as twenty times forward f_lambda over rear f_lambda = 26.7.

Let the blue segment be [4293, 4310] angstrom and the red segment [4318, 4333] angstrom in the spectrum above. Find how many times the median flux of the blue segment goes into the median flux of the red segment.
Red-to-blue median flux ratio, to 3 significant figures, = 1.05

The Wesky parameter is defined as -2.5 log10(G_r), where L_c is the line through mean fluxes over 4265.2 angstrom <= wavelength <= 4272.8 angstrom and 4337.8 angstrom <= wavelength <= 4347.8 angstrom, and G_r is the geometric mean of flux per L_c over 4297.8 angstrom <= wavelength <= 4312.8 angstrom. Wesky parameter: 0.18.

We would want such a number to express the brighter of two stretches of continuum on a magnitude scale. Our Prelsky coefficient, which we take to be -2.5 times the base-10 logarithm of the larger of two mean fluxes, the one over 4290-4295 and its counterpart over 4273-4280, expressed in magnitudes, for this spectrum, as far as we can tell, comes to -3.49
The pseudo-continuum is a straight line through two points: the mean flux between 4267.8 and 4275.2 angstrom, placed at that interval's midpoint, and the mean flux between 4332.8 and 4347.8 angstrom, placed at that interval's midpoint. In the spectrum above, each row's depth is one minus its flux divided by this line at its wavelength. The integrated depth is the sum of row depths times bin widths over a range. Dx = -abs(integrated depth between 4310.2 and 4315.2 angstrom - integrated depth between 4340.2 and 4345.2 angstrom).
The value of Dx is -0.5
